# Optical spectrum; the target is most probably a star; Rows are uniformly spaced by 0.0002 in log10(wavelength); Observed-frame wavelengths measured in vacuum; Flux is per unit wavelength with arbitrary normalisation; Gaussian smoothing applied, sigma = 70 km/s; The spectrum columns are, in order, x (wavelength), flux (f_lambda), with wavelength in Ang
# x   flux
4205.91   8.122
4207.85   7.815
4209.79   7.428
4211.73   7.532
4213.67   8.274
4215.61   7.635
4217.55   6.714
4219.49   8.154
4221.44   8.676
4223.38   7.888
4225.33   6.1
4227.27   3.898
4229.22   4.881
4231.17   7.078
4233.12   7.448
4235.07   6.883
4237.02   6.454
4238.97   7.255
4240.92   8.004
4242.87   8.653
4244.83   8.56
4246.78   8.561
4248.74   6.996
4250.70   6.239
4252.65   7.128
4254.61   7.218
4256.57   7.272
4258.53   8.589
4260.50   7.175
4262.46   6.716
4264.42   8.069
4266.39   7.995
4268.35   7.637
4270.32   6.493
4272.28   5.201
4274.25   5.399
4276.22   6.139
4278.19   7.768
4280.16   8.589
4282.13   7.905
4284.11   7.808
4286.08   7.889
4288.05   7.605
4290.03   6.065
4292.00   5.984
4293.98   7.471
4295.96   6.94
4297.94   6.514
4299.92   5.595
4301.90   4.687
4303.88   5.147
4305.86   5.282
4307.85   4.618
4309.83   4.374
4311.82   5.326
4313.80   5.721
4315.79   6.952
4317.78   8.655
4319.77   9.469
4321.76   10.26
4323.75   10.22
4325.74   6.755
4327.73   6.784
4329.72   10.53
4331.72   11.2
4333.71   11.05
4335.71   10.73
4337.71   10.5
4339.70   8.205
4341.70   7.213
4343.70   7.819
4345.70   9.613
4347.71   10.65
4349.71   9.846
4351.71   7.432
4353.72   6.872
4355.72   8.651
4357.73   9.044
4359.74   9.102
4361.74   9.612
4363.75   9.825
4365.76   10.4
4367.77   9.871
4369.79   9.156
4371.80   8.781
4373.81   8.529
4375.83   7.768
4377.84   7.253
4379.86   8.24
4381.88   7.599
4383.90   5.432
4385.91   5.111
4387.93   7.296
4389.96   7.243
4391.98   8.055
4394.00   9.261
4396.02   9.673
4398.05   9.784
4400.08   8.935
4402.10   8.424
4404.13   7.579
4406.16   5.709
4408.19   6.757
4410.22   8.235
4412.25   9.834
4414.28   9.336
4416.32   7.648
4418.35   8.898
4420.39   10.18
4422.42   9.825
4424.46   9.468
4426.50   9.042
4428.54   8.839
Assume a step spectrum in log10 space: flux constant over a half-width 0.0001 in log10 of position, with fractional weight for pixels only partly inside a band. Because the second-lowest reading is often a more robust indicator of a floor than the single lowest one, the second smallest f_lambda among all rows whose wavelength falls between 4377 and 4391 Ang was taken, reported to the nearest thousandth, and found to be 5.432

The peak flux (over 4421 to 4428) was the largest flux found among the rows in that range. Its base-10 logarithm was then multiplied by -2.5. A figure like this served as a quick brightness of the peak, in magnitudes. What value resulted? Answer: -2.48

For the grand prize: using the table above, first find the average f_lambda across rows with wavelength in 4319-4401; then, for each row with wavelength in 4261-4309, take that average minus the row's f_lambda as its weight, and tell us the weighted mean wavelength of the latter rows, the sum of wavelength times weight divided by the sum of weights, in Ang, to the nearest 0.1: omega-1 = 4289.1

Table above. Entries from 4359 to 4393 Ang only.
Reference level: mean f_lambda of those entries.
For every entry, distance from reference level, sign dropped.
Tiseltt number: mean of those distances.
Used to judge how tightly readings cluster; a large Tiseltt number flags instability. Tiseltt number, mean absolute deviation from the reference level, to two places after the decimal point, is 1.15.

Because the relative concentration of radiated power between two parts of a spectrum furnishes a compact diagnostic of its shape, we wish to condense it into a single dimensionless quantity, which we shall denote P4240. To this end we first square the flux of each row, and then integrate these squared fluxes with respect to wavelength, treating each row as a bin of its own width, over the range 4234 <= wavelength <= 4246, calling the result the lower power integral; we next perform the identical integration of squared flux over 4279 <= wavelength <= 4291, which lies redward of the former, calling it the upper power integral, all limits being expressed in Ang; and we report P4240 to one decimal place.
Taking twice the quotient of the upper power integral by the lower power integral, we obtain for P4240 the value 2.0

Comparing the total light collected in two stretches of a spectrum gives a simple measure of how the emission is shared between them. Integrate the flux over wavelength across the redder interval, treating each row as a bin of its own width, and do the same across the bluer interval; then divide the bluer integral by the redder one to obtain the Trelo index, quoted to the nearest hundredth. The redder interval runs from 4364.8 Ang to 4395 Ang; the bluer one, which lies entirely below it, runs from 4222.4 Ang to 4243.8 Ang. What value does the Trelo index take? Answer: 0.60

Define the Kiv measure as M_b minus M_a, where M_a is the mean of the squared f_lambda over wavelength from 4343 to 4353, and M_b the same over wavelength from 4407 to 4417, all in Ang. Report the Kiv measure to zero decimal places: -13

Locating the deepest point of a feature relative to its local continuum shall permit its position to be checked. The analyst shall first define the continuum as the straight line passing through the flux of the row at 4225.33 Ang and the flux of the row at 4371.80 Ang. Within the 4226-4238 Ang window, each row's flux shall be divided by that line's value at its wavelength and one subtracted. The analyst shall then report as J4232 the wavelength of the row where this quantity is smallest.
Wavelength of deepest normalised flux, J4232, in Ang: 4227.27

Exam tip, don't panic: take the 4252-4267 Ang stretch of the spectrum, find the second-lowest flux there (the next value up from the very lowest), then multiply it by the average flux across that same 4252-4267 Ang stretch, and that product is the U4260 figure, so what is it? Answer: 54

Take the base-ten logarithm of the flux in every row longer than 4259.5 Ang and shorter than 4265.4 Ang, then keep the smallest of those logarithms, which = 0.83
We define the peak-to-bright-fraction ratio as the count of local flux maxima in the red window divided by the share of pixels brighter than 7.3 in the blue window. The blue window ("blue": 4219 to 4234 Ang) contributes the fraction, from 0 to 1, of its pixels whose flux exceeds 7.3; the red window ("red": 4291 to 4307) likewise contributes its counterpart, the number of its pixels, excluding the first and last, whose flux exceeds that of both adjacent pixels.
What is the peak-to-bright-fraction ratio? 2.0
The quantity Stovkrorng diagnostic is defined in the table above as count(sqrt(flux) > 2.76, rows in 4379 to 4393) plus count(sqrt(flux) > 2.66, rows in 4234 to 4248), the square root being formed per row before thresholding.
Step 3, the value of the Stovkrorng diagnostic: 7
